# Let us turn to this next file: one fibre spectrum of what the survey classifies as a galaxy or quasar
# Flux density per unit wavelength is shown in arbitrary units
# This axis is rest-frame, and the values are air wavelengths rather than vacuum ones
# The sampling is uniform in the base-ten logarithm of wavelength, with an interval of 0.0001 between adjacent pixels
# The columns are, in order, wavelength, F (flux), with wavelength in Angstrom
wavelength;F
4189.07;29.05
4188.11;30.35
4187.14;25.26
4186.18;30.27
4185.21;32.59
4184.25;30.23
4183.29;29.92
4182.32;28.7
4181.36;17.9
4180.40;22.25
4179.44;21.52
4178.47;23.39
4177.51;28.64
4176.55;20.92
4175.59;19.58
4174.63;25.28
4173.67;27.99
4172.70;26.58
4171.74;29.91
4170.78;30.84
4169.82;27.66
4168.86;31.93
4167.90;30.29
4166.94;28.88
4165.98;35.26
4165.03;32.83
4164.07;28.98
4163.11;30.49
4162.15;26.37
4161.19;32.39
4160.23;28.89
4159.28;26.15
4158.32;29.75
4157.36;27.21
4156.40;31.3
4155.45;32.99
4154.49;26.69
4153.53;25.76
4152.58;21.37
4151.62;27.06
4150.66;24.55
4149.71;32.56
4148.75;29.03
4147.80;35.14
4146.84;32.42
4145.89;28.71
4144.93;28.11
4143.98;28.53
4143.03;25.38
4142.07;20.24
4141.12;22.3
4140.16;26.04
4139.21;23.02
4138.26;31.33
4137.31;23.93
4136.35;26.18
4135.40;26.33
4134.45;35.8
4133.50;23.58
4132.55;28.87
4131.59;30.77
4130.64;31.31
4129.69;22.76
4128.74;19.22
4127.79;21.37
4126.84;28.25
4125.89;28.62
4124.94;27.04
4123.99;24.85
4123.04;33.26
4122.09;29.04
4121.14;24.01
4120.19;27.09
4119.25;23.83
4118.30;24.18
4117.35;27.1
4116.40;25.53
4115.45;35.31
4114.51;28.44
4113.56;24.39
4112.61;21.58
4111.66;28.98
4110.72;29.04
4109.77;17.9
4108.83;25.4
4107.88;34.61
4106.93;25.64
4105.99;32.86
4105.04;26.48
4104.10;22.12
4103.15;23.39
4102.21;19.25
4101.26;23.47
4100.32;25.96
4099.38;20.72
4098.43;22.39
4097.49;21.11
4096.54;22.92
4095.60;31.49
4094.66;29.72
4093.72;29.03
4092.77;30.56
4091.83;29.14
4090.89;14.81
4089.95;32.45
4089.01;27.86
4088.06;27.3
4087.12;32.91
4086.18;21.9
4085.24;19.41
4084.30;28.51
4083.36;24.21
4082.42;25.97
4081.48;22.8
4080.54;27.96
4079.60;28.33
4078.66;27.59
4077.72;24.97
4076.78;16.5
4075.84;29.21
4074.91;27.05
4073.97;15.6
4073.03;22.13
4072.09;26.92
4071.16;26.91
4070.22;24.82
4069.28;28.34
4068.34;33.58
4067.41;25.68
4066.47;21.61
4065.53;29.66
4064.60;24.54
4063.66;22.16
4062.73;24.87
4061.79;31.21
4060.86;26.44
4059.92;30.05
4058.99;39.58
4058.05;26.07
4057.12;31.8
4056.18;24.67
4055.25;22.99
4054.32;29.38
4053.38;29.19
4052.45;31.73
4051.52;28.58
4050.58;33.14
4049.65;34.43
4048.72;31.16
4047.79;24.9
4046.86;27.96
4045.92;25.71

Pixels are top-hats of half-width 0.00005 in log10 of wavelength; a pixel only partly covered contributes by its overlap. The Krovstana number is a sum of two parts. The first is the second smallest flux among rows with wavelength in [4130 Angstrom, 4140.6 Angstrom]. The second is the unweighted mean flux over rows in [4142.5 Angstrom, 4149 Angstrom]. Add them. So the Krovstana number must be 53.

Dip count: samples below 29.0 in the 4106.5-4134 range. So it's 22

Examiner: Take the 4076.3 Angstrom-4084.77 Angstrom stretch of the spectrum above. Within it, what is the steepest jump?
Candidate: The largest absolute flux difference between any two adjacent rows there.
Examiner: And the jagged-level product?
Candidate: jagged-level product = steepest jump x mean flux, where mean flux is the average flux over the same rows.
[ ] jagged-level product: 213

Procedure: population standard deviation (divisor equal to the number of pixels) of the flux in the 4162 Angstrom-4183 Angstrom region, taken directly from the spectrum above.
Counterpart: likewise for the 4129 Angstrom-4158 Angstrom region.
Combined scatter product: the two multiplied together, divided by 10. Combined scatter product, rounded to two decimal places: 1.77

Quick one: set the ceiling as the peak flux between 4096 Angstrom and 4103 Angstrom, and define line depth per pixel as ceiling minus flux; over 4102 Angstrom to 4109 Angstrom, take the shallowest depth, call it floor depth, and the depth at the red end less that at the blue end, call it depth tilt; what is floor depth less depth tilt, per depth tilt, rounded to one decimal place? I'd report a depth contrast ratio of 0.4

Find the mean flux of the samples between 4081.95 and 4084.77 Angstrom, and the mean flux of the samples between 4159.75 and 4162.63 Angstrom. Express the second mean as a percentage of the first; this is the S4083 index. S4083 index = 111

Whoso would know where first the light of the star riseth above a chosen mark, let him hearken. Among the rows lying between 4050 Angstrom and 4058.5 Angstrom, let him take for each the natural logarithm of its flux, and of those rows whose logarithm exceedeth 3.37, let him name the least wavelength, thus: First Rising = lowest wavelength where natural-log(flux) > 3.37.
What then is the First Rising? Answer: 4050.58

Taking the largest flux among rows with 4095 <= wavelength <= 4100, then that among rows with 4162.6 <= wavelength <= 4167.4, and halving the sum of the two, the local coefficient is 33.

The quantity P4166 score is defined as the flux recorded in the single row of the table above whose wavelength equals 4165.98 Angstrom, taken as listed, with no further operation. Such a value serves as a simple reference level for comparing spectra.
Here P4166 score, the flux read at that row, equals 35.26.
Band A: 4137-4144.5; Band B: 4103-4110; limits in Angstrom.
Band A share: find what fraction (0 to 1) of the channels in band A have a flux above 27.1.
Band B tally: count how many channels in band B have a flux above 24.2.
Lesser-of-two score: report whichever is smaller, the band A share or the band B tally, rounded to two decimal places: 0.25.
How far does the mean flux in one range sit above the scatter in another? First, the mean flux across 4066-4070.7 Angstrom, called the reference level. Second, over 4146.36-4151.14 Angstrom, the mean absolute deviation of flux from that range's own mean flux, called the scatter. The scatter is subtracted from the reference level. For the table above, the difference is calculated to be 23.6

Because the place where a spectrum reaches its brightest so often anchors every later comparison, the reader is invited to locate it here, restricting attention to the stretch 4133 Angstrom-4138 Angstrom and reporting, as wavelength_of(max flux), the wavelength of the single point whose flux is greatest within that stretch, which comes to 4134.45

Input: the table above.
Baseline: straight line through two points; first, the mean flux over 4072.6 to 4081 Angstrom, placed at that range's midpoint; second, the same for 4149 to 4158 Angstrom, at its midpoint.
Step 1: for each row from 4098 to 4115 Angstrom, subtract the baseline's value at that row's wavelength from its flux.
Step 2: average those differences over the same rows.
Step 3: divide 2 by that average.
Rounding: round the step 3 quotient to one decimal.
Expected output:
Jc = -3.8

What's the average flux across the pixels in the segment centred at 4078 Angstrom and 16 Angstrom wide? 24.6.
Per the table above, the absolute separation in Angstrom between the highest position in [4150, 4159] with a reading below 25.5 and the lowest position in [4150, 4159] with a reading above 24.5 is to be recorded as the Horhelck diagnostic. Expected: 1.9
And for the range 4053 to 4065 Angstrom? 11.2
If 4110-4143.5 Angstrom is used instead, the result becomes 32.3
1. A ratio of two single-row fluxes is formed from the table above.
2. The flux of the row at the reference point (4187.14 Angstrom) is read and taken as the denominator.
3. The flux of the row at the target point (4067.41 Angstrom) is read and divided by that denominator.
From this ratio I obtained 1.02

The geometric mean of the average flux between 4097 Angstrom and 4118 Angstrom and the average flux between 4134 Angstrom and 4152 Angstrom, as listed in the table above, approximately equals 26.6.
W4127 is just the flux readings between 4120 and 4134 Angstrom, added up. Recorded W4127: 400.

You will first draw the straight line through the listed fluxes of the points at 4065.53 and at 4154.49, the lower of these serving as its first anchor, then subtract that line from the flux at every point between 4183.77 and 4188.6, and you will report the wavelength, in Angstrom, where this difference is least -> 4187.14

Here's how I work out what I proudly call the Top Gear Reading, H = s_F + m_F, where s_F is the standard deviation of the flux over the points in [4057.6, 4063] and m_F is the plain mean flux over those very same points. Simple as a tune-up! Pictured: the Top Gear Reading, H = 35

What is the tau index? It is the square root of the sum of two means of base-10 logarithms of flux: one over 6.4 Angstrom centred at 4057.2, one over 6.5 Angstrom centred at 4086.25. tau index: 1.694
